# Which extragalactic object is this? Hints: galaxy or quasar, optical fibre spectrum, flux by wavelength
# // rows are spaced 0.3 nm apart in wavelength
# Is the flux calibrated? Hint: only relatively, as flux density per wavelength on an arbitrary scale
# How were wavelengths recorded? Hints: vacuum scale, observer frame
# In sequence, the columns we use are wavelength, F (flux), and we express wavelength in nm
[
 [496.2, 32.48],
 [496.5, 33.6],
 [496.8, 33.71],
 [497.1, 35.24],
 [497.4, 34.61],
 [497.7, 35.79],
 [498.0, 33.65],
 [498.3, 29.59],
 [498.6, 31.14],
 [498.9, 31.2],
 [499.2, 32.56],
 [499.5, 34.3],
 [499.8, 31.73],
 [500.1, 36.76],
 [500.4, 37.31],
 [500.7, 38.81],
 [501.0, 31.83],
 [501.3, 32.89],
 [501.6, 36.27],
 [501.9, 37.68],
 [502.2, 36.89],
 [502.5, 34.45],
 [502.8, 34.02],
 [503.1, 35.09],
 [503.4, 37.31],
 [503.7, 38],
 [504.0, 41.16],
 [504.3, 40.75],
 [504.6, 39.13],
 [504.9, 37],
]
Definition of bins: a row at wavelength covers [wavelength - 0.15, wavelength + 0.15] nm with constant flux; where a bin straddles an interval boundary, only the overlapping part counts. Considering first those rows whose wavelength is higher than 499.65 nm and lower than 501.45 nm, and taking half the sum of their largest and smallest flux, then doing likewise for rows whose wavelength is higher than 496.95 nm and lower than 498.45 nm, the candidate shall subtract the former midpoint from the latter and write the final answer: -2.6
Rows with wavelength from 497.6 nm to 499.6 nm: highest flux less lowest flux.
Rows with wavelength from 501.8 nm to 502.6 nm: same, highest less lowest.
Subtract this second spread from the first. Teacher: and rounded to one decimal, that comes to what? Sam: 3.0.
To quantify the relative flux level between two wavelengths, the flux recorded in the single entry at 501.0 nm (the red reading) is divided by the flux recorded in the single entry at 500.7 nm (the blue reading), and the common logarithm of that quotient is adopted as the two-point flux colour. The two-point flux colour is -0.09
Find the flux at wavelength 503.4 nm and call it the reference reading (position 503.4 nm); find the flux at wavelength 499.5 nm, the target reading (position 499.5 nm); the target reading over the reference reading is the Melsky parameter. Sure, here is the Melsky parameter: 0.92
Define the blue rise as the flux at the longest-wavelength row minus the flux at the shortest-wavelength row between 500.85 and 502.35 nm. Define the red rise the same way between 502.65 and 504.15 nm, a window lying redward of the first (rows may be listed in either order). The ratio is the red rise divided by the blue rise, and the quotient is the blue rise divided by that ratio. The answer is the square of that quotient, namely 13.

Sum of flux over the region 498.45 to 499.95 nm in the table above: 161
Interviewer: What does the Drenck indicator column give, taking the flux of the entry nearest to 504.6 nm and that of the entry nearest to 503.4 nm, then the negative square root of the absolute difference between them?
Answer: -1.3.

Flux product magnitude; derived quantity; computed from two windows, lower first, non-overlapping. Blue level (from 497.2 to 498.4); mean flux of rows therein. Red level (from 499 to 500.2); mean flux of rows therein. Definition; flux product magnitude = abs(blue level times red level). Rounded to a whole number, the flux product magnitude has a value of 1131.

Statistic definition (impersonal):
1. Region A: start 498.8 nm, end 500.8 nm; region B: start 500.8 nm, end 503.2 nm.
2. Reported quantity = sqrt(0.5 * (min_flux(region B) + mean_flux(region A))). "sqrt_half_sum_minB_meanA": 5.77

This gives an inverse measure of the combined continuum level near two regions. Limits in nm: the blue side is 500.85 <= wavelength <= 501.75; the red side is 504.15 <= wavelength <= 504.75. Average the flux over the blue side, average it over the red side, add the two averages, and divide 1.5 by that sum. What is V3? 0.0204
